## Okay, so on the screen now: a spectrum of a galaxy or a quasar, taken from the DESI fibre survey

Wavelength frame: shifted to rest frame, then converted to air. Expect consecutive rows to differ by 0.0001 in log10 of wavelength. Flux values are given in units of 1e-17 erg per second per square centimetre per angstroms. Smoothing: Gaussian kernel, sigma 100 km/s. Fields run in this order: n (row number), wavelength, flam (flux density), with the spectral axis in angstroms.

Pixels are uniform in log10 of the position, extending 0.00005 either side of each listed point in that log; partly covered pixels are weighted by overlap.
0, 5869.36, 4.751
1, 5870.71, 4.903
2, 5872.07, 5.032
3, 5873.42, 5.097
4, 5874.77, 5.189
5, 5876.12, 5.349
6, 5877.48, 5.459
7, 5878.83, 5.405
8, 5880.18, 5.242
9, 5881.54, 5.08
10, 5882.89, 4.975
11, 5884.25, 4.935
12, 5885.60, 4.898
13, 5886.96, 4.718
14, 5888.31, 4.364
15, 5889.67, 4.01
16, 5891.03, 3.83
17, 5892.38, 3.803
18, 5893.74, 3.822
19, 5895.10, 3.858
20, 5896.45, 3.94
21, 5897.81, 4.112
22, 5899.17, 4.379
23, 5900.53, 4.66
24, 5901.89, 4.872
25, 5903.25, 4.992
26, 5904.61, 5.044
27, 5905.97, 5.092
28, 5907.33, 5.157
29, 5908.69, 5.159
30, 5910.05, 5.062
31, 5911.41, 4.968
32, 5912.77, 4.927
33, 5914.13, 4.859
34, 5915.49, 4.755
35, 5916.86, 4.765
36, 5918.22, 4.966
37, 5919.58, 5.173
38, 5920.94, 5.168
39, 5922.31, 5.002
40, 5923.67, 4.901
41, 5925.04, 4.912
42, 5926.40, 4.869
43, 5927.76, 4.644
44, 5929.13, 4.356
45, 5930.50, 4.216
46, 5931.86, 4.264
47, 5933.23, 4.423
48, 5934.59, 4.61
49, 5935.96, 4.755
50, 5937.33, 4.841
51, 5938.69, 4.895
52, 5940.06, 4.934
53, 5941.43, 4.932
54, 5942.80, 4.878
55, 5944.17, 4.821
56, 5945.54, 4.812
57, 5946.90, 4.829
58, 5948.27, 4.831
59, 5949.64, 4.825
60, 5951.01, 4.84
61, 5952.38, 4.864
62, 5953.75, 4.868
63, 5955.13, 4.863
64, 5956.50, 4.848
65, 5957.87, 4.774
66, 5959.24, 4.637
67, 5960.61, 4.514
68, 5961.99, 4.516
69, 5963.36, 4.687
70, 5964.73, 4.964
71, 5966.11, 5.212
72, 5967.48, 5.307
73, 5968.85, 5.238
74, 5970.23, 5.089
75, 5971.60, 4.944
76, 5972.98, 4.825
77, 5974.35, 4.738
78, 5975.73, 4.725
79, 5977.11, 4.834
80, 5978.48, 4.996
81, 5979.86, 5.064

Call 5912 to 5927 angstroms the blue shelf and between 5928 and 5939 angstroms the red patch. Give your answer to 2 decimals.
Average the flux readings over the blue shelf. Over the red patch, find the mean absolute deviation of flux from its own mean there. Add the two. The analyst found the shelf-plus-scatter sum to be 5.17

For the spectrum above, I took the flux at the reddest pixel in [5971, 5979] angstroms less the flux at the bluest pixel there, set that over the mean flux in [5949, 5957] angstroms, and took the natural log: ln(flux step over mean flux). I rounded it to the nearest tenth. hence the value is -4.5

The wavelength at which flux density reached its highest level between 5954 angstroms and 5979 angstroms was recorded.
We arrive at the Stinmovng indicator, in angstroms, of 5967.48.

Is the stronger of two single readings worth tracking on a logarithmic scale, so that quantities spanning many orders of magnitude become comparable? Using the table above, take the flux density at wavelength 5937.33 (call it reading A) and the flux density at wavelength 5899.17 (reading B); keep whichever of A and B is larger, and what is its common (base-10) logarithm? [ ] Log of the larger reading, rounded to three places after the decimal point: 0.685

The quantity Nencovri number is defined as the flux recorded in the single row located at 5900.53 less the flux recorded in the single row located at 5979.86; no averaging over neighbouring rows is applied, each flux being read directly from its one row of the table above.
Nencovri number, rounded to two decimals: -0.40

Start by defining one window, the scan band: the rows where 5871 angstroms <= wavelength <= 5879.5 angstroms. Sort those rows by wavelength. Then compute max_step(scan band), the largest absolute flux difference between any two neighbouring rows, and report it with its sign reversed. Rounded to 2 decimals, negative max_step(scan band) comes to -0.16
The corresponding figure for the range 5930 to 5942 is -0.19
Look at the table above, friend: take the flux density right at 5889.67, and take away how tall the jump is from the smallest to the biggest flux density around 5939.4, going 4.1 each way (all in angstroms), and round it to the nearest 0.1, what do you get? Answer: 3.8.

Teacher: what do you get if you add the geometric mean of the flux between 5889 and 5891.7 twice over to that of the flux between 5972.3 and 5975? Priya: 12.6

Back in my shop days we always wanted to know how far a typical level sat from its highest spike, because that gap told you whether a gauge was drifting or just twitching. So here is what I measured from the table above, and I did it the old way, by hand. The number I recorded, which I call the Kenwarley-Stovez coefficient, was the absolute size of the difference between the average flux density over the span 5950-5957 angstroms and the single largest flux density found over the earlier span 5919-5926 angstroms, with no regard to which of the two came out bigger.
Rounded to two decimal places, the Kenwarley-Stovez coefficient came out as 0.32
